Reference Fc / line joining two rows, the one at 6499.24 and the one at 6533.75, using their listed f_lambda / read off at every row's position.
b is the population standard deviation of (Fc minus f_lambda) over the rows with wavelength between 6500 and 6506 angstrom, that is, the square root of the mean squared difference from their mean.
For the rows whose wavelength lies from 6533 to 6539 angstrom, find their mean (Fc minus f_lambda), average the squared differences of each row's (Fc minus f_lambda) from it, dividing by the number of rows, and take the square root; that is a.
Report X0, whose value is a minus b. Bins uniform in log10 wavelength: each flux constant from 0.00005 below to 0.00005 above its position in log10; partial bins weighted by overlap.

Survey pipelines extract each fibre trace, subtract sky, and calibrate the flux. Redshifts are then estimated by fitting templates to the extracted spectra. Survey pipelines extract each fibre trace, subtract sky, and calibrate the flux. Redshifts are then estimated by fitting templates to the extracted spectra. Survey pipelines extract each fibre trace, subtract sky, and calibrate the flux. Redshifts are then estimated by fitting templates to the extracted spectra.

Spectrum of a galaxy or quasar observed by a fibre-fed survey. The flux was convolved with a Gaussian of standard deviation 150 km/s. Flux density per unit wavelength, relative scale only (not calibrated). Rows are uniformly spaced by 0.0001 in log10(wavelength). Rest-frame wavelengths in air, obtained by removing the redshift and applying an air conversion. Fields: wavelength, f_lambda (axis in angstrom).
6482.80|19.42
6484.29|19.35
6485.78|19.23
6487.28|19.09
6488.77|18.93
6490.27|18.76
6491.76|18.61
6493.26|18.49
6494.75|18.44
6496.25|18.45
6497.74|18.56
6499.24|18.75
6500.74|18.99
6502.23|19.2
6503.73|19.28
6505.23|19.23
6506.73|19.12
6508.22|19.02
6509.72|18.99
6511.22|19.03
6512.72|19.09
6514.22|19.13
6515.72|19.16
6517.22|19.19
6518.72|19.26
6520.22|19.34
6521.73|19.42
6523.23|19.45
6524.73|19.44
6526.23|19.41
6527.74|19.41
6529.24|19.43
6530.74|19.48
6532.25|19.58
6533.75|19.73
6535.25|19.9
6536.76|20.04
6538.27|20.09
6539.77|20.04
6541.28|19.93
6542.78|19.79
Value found 0.016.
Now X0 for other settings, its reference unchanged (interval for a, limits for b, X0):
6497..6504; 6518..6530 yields 0.139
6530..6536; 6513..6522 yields 0.077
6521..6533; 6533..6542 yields -0.021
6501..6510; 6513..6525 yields 0.140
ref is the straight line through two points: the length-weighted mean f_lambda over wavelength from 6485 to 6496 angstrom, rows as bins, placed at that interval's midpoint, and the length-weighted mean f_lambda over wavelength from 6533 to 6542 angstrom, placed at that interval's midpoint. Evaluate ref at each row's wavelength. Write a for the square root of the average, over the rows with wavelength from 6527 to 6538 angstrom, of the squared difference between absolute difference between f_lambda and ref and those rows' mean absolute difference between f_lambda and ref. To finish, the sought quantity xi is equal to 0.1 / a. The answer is 0.9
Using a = 0.111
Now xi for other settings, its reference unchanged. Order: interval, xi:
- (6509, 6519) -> 7.1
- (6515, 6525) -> 2.3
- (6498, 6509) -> 1.4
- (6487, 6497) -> 0.6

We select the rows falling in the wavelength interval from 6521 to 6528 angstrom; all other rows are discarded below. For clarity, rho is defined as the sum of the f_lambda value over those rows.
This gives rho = 97.1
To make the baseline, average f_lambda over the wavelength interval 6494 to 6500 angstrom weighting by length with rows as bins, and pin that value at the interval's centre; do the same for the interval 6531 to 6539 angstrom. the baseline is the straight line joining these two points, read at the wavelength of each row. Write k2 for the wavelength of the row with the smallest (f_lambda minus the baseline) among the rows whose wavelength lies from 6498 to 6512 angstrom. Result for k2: 6511.22 angstrom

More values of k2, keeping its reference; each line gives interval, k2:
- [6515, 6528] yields 6527.74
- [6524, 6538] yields 6530.74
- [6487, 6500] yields 6496.25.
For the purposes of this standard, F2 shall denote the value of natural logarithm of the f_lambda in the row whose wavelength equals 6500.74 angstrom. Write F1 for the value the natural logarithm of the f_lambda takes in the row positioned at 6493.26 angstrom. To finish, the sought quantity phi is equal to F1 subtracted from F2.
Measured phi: 0.027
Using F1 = 2.92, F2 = 2.94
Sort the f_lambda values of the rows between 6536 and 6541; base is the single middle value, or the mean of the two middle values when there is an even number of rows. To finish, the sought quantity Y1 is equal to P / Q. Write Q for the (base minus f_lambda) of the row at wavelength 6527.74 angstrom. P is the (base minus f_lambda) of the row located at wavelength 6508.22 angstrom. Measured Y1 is 1.6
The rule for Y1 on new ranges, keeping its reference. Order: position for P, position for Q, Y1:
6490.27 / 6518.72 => 1.6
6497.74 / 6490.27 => 1.2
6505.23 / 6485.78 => 1.0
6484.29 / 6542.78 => 2.8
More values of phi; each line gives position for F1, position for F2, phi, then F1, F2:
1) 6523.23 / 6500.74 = -0.024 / 2.97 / 2.94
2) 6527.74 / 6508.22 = -0.020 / 2.97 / 2.95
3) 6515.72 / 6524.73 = 0.015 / 2.95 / 2.97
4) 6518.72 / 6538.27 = 0.042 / 2.96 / 3.00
